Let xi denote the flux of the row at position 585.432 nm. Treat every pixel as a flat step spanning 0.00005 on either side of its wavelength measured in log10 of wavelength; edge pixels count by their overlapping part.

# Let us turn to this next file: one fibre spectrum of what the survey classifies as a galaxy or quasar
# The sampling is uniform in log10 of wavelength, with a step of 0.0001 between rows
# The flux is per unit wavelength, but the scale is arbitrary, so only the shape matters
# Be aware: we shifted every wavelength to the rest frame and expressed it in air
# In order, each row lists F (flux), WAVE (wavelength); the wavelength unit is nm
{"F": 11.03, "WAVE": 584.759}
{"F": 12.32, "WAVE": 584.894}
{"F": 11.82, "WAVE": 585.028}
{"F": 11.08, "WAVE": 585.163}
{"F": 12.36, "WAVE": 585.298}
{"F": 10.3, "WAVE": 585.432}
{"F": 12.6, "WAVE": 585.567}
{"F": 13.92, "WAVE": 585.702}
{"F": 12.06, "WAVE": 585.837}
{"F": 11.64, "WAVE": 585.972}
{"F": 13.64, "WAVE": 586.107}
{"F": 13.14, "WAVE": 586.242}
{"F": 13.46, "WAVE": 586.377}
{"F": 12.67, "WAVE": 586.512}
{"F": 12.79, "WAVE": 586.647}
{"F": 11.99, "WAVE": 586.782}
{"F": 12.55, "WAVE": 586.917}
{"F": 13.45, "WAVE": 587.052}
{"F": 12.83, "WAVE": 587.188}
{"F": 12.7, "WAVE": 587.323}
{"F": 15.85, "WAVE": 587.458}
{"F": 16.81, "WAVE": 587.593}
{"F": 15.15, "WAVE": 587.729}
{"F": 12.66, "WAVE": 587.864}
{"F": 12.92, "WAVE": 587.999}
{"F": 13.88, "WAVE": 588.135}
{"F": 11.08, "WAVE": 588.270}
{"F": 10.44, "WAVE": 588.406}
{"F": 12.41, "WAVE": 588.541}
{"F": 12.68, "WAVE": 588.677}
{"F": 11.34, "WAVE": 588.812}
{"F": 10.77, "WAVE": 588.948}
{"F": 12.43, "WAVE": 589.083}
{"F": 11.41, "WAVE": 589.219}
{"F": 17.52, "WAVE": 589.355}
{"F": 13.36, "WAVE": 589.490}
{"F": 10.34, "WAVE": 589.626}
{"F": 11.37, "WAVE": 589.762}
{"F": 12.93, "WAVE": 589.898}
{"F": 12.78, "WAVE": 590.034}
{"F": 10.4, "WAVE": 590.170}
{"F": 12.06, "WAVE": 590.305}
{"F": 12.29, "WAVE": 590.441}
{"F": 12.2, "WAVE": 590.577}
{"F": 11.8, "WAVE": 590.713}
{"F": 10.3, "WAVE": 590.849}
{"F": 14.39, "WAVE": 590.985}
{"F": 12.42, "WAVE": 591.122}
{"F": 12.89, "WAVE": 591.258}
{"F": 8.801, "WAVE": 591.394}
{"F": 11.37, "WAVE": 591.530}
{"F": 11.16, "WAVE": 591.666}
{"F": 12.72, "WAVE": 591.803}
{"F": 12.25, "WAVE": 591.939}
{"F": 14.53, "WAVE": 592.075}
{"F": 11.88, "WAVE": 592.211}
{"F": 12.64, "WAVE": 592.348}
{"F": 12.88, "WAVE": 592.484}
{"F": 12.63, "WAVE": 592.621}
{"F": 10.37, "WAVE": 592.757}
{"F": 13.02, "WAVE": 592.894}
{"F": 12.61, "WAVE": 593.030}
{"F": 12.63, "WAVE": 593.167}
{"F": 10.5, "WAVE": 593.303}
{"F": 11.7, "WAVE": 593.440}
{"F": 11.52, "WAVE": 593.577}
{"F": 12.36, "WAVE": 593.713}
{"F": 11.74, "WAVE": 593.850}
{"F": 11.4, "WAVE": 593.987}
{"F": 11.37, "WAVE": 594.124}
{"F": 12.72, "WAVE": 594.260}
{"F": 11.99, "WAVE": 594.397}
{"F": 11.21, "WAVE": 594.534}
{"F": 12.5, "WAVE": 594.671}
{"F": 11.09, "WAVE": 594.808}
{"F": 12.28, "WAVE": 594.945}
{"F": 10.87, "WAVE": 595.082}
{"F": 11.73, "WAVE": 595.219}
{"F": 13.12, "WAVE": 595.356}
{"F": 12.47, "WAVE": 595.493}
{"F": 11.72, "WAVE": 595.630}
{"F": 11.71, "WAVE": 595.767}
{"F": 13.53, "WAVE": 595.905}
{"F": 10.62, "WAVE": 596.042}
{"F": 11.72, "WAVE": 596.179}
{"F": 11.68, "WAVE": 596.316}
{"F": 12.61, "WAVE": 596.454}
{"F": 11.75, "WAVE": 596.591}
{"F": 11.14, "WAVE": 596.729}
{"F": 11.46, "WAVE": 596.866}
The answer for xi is 10.3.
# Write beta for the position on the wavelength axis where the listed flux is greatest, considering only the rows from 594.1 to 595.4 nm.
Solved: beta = 595.356 nm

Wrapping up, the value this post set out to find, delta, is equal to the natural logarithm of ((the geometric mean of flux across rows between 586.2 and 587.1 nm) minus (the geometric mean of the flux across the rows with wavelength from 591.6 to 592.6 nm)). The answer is -1.2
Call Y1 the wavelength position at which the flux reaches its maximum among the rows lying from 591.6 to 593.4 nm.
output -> 592.075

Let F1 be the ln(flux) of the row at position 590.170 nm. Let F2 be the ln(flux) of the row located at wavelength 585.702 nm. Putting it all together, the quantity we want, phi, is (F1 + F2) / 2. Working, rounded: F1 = 2.34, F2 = 2.63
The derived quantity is 2.49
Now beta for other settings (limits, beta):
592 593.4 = 592.075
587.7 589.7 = 589.355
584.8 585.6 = 585.567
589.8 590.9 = 589.898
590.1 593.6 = 592.075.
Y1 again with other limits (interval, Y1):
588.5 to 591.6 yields 589.355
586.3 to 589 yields 587.593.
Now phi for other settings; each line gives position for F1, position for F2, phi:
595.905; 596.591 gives 2.53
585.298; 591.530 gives 2.47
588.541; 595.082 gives 2.45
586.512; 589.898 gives 2.55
